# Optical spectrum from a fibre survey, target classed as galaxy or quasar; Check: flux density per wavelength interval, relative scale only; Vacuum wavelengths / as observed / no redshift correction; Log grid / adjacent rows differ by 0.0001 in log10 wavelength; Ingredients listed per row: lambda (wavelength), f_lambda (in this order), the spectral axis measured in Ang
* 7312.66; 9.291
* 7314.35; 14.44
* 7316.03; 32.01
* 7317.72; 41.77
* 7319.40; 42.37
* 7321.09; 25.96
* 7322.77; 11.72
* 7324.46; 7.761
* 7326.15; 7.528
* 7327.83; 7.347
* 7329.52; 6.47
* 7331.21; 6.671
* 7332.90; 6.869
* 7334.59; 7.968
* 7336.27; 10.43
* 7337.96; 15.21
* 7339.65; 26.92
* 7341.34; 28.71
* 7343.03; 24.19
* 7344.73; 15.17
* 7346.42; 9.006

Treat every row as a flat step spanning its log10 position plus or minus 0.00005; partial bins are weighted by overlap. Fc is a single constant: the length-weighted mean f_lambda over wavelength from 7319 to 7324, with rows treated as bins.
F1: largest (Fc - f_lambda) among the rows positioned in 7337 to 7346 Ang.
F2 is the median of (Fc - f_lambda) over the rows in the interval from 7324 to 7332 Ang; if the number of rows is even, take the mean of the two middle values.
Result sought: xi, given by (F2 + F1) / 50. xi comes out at 0.50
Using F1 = 9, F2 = 16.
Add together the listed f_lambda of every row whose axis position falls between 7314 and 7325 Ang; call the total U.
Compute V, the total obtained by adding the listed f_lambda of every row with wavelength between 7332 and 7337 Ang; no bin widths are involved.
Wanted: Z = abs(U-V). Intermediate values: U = 176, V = 25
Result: 151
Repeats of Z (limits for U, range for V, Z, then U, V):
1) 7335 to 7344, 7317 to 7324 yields 16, 105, 122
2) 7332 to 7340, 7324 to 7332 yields 32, 67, 36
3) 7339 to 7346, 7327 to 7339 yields 34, 95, 61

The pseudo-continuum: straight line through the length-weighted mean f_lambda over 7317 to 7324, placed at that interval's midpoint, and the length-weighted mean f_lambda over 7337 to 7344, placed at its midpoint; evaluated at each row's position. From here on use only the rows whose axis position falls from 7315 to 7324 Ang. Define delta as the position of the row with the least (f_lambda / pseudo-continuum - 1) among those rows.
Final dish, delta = 7322.77 Ang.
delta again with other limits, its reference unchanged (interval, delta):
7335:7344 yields 7336.27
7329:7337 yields 7329.52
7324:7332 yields 7329.52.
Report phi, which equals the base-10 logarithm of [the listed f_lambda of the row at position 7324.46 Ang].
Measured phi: 0.89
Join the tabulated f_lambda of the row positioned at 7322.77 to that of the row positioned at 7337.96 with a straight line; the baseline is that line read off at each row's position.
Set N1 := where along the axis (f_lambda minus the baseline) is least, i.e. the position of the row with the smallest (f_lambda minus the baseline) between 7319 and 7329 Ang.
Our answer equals 7327.83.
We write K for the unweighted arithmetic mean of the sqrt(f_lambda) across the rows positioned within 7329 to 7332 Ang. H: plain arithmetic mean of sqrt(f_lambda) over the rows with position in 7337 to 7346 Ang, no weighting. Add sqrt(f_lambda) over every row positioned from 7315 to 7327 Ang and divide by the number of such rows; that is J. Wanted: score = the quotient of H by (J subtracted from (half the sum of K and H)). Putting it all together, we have -4.4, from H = 4.7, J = 4.7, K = 2.6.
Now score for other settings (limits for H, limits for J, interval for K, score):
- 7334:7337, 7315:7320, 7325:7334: -0.9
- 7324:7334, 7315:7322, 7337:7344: -1.2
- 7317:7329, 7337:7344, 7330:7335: -3.1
